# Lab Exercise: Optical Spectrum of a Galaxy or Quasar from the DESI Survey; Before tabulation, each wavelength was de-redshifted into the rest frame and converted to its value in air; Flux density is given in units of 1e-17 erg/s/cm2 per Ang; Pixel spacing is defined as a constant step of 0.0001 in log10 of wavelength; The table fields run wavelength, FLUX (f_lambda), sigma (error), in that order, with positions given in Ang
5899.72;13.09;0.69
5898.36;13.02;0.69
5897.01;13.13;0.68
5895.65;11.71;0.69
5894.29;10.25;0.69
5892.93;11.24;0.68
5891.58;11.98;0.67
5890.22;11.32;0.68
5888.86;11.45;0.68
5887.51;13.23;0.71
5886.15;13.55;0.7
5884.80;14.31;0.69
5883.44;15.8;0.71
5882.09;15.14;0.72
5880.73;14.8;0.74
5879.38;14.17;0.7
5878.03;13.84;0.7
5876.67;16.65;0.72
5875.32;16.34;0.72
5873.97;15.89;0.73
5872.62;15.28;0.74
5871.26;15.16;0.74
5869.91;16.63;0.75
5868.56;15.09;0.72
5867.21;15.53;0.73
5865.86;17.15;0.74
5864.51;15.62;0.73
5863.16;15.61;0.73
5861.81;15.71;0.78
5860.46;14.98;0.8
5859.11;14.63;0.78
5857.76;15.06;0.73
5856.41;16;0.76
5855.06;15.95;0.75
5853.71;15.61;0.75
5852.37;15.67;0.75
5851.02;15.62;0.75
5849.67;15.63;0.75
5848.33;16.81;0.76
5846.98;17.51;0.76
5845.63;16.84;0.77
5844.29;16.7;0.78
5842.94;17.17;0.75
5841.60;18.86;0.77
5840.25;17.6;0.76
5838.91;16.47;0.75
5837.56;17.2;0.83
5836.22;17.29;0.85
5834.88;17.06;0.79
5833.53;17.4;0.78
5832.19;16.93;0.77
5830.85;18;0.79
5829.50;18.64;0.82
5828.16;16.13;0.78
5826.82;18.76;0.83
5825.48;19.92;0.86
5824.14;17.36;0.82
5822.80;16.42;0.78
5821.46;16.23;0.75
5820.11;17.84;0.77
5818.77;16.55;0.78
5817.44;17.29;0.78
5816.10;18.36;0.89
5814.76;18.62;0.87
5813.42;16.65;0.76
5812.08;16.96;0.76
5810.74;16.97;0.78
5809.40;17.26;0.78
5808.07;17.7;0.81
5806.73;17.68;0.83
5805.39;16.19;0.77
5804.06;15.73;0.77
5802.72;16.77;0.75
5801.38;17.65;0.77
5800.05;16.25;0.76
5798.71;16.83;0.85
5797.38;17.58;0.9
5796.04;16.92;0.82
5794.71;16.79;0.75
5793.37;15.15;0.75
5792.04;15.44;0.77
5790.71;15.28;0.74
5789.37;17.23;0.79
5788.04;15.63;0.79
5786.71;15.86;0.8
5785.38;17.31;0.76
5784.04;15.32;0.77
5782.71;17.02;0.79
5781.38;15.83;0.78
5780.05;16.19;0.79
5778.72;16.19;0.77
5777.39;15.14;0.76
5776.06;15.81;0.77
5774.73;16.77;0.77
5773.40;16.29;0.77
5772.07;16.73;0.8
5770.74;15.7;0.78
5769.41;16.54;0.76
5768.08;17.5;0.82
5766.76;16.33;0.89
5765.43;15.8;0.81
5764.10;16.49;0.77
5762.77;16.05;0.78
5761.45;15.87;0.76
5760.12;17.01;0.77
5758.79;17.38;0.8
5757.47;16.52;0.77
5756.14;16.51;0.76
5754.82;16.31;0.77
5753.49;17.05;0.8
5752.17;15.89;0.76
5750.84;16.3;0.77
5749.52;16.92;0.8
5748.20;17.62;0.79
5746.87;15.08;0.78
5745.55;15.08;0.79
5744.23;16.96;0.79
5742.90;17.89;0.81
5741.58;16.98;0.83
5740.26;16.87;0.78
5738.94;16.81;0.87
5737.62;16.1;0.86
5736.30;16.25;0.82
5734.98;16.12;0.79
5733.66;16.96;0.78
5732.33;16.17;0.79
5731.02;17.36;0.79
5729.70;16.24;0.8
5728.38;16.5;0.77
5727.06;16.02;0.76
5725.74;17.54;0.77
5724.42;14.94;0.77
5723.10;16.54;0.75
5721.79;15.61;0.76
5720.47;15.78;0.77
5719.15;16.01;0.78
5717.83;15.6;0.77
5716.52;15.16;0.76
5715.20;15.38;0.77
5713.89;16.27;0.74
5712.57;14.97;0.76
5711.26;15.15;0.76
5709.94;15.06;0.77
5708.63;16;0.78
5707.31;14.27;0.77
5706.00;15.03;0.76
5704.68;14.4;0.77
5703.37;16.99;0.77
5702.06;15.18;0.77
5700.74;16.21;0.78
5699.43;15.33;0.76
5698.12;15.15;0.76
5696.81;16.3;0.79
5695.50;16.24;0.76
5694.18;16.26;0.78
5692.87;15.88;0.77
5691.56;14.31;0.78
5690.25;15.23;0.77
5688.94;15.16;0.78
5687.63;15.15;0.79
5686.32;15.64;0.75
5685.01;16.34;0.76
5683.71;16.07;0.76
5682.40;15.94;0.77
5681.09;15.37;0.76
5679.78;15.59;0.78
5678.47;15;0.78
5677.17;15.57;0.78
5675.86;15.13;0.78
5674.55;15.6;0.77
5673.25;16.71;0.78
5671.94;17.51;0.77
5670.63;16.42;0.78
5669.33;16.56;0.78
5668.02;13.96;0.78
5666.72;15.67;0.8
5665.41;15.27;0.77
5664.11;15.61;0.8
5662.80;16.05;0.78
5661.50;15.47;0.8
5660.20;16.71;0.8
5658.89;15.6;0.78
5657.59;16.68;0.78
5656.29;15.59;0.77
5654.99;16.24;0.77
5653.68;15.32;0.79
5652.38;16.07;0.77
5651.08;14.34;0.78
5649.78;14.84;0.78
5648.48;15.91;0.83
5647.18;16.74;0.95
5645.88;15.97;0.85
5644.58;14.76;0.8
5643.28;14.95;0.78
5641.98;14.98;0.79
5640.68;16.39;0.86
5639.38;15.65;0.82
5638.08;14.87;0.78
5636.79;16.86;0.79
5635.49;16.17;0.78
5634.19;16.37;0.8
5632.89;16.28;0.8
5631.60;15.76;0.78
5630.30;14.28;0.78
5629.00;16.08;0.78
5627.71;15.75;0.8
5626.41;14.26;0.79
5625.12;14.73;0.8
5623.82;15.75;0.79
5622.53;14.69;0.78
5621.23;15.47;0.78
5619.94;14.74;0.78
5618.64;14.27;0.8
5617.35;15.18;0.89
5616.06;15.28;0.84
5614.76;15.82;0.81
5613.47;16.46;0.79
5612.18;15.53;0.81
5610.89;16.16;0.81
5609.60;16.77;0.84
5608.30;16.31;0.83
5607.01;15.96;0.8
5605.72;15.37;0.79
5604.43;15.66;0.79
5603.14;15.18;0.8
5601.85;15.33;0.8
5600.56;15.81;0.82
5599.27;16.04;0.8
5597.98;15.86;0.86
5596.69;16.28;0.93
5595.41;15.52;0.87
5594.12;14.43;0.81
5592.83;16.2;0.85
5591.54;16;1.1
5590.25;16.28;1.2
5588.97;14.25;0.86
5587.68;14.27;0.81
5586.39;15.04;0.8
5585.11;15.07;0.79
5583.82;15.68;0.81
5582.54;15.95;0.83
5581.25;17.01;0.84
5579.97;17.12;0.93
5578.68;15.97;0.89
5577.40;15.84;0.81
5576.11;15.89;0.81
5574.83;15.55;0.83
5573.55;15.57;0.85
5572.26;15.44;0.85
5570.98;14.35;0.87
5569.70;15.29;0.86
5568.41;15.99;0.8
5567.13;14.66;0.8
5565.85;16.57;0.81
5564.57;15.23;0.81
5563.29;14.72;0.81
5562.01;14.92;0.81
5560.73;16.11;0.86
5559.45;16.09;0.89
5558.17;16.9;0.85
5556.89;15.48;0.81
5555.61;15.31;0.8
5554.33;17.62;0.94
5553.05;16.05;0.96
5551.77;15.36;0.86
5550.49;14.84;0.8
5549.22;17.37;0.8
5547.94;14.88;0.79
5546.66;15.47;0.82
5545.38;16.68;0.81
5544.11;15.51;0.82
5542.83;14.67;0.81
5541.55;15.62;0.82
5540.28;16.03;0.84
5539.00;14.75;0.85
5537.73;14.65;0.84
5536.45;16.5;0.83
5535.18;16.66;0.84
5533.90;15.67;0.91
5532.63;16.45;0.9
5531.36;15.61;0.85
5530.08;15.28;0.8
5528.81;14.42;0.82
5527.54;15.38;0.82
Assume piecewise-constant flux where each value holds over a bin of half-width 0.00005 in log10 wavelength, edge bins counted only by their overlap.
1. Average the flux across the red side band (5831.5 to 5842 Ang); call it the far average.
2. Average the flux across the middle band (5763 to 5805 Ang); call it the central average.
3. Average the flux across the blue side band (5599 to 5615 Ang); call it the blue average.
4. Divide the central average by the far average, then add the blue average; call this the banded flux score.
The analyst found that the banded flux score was 16.8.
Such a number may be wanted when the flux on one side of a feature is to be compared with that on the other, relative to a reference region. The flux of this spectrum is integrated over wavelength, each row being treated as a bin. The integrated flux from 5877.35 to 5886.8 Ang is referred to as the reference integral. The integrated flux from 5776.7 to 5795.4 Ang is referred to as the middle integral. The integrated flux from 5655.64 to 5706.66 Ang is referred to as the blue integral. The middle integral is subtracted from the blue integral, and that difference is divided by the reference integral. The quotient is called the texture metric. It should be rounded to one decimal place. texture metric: 3.7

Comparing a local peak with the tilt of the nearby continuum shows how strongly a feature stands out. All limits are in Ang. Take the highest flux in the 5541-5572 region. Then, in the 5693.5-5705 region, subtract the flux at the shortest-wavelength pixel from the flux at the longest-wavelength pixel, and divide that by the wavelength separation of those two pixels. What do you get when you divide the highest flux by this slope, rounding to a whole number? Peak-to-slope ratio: -99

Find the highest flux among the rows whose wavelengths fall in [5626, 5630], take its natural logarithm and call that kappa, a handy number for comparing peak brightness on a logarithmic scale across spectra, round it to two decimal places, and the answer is 2.78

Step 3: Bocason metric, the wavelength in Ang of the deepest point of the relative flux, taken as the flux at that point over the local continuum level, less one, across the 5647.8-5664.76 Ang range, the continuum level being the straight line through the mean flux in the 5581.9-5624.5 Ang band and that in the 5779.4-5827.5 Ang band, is 5651.08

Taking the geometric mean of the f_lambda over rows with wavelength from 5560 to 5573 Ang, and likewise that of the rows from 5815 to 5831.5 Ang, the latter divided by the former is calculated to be 1.15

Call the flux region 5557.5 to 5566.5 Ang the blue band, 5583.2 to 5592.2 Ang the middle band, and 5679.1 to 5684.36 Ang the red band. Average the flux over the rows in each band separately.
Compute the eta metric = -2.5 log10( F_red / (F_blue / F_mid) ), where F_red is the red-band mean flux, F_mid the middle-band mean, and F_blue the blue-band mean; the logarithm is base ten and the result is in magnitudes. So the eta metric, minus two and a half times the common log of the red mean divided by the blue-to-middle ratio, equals -2.95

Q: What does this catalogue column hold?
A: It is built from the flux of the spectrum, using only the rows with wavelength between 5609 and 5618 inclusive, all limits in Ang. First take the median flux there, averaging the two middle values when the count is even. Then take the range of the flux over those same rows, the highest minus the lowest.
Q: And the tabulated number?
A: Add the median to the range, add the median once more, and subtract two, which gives 31.2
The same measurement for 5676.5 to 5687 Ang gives 30.6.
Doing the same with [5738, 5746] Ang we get 34.6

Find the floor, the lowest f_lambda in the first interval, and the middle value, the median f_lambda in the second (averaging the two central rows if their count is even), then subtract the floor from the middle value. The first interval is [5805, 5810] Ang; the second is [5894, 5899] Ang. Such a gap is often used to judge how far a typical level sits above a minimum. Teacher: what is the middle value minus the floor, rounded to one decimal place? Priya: -3.8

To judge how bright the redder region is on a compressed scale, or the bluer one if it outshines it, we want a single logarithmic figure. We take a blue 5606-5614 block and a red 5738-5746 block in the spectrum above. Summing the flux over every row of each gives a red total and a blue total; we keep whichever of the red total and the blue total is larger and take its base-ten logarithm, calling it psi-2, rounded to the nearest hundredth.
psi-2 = 2.00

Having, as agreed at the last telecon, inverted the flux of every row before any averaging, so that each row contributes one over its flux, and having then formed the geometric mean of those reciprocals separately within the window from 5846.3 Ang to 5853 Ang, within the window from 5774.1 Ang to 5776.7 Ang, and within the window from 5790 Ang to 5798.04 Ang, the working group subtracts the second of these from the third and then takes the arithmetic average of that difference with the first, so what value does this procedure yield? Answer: 0.0310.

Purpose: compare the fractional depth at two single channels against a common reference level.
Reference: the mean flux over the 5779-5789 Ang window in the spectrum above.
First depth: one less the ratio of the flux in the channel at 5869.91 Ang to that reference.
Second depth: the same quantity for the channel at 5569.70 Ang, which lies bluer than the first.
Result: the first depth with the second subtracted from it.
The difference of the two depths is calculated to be -0.083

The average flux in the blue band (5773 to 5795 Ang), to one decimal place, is 16.1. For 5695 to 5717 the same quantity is 15.5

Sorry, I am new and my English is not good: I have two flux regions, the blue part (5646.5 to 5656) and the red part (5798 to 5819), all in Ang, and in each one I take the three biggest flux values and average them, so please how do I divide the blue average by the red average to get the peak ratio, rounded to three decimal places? 0.897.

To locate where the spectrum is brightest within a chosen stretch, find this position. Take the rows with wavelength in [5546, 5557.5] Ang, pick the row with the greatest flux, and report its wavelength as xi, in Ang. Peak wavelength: 5554.33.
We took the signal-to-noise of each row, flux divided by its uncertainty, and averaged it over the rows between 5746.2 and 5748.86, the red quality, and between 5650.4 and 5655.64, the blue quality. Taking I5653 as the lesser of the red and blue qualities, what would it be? 19.9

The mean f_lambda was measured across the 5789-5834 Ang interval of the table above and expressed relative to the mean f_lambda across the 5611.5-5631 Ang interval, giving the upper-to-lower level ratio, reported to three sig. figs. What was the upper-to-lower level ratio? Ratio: 1.12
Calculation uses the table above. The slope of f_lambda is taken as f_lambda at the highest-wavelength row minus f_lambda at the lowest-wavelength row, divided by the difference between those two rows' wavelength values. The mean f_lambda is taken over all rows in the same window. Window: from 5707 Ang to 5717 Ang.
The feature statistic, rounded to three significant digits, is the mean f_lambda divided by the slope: 158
